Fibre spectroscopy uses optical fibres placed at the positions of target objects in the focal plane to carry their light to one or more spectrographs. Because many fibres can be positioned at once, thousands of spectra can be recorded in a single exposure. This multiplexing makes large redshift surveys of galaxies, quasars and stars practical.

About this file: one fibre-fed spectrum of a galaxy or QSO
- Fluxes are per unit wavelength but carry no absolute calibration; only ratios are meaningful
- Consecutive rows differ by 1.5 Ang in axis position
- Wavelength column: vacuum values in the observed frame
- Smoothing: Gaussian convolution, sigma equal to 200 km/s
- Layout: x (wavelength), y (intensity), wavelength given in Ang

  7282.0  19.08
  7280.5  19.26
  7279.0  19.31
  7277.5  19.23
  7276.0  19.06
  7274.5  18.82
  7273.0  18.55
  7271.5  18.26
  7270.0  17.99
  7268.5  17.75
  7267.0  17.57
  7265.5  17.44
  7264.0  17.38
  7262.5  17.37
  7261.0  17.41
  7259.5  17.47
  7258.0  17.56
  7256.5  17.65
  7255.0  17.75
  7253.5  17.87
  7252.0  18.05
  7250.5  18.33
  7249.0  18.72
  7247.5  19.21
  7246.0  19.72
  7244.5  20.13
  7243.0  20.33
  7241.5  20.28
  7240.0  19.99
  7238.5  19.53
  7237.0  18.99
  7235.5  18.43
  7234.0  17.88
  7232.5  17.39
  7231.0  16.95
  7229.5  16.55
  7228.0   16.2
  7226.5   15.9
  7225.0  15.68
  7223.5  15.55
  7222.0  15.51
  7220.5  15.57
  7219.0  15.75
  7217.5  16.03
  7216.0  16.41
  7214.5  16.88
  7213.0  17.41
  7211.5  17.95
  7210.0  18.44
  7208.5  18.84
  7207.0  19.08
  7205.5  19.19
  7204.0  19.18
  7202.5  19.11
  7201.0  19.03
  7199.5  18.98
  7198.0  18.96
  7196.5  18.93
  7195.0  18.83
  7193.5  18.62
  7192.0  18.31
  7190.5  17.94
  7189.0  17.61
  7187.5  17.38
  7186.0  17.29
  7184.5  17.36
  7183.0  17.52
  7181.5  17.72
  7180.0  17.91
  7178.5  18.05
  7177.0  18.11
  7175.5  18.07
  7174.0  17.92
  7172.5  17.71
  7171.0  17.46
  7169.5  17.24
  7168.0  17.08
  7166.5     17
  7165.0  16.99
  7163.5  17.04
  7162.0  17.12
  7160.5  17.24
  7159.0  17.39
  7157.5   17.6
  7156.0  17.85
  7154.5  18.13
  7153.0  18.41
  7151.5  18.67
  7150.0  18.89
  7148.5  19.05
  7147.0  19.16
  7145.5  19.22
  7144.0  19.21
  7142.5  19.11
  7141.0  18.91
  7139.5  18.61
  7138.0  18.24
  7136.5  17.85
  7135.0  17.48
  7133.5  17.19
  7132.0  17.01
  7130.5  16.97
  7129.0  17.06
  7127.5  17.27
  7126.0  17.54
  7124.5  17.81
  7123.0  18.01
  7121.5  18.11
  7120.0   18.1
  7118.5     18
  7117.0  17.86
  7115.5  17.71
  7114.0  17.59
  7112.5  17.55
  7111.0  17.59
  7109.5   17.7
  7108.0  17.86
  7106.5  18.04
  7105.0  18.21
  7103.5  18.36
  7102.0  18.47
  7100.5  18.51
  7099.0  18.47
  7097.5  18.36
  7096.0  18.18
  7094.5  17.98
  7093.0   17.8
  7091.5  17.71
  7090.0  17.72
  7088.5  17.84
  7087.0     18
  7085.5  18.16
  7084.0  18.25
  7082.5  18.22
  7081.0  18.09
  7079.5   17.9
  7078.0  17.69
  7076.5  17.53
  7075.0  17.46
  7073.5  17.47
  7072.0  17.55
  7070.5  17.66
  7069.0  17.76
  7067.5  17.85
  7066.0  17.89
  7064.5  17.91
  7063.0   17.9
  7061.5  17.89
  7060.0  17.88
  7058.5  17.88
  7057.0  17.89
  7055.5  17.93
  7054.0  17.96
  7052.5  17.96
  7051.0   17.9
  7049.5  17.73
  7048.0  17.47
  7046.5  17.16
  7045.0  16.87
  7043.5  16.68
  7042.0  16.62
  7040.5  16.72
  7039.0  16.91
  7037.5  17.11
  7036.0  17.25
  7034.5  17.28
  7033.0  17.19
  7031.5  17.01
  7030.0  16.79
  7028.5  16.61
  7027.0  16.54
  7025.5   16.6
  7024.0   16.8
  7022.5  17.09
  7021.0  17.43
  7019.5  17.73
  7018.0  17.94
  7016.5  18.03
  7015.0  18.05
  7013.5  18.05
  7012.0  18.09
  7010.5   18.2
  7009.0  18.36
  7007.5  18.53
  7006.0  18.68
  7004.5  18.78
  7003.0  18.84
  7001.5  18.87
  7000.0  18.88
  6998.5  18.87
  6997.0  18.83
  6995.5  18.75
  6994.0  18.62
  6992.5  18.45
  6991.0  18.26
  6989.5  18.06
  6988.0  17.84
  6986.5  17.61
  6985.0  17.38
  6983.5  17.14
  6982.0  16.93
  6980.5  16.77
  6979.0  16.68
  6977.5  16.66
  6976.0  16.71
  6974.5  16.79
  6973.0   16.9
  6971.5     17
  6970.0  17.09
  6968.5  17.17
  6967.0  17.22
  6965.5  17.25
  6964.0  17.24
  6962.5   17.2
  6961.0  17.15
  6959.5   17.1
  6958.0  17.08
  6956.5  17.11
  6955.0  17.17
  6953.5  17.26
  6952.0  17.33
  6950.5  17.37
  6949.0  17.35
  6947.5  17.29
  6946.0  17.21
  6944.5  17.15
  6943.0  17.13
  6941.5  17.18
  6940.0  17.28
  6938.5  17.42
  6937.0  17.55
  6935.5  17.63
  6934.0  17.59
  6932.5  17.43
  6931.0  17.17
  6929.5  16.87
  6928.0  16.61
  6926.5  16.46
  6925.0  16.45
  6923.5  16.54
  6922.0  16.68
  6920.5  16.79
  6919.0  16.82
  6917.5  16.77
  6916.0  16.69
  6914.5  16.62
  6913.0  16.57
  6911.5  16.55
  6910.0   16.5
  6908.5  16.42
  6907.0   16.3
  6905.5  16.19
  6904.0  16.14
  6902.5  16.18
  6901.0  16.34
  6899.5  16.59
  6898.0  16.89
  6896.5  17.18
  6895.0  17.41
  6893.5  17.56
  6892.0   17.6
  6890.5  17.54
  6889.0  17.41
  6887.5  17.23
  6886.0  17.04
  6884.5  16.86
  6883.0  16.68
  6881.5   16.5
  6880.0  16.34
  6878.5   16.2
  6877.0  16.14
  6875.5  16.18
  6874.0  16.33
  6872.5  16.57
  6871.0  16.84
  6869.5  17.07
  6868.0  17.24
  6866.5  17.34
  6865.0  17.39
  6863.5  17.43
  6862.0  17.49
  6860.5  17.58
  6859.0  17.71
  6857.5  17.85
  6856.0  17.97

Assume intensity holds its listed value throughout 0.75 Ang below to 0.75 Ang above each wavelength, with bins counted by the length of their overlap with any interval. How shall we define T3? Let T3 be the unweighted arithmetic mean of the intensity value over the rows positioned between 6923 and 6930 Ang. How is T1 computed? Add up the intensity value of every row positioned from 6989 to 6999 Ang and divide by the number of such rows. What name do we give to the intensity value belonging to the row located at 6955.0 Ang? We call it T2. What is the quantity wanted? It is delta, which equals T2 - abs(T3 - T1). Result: 15.2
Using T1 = 18.5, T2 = 17.17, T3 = 16.6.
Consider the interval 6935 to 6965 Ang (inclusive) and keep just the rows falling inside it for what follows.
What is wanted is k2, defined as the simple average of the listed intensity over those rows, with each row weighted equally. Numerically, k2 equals 17.3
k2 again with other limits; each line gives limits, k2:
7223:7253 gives 18.2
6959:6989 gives 17.1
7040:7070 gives 17.6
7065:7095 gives 17.8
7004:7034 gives 17.6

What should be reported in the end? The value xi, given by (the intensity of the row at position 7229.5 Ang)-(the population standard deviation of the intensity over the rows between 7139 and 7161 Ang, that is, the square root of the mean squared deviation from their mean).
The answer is 15.9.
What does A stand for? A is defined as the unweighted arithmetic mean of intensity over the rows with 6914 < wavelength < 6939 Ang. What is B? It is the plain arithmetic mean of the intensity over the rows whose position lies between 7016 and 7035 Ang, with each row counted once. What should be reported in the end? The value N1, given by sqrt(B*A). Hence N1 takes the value 17.05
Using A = 16.9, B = 17.16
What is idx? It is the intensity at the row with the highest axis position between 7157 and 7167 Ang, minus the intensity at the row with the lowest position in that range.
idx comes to -0.6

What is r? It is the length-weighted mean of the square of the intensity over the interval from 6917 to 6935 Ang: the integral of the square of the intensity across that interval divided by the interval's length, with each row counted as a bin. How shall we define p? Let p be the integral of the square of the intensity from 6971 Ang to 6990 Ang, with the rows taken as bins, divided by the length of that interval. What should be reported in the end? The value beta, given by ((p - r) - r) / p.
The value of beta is -0.94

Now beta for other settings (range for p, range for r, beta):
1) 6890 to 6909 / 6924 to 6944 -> -1.08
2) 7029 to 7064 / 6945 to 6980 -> -0.93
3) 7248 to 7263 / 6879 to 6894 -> -0.83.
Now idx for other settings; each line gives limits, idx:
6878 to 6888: 1.0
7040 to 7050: 1.0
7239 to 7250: -1.3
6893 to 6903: -1.4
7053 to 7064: -0.1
